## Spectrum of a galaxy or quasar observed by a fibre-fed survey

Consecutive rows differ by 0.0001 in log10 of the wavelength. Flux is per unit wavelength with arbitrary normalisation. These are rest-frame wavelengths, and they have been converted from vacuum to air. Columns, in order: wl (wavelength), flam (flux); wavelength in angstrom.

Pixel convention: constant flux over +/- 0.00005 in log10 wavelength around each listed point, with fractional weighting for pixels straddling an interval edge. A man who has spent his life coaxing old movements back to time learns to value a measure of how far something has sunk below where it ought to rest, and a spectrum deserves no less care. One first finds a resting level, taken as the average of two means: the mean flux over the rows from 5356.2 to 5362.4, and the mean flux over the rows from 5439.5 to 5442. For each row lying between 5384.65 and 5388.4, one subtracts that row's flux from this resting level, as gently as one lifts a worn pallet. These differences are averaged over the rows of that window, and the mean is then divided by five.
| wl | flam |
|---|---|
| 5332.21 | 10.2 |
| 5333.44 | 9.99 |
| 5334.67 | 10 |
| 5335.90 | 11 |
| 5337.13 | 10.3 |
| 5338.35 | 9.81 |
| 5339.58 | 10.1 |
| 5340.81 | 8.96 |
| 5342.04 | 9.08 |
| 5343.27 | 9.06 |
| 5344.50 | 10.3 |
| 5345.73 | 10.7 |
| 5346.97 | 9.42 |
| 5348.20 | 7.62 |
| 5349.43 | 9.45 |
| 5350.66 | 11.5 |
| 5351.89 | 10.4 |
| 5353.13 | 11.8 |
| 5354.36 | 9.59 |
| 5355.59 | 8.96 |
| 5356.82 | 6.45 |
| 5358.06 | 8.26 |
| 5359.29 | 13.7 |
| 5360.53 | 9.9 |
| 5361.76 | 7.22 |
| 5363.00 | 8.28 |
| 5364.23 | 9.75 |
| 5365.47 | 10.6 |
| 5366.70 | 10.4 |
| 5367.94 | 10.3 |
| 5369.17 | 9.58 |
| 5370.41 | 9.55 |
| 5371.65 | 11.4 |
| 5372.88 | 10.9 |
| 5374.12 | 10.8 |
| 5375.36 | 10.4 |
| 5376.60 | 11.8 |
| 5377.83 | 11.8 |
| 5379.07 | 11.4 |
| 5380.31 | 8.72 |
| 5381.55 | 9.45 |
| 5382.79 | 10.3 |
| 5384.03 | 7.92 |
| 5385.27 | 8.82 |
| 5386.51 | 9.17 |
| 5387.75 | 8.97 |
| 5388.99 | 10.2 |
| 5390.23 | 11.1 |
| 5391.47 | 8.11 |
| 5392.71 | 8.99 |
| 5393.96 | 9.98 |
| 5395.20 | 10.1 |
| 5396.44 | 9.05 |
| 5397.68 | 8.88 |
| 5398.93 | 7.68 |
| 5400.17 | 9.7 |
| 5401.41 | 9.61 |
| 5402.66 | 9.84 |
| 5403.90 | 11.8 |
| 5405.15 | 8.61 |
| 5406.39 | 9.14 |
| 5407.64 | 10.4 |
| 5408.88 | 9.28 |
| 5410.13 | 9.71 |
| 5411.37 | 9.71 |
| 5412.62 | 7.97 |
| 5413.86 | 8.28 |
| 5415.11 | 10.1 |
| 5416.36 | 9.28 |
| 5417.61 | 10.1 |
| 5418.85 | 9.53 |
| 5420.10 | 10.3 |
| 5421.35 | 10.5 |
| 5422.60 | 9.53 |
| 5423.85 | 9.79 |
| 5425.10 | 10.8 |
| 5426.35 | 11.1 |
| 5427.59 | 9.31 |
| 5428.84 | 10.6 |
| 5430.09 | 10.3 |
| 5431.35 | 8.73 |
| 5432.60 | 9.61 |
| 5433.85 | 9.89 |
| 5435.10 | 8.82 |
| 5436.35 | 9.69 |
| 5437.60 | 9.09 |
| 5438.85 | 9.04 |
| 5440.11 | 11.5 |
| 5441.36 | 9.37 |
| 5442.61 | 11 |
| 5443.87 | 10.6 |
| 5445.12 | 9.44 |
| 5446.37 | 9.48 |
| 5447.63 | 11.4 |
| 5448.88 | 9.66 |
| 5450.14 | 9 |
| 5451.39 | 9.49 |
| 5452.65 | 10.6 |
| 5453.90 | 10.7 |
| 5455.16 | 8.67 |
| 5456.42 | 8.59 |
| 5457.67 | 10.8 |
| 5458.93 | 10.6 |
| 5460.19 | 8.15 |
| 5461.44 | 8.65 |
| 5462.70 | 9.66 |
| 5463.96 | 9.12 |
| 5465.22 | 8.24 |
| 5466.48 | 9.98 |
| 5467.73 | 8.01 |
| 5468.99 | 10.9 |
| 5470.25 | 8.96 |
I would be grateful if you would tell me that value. 0.16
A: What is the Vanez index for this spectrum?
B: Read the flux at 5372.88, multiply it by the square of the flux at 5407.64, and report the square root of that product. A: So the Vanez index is 34.3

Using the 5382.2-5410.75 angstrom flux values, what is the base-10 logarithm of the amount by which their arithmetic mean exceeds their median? -0.8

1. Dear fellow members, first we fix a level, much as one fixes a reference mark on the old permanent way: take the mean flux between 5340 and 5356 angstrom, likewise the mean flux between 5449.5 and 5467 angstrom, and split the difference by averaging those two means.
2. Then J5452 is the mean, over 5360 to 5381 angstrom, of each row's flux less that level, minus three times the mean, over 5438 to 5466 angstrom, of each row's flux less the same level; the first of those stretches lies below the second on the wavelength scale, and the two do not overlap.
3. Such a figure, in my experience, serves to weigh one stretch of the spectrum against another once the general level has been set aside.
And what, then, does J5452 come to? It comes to 0.2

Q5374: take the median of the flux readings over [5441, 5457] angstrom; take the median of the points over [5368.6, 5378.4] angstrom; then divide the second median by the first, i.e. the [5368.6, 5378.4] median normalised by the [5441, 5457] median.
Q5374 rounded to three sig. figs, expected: 1.14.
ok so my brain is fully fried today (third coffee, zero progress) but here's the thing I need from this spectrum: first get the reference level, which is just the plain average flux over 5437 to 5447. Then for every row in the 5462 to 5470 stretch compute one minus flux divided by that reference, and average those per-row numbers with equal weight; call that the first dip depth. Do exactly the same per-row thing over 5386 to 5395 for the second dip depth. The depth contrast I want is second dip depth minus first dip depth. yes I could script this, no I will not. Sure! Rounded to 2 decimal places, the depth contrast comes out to -0.02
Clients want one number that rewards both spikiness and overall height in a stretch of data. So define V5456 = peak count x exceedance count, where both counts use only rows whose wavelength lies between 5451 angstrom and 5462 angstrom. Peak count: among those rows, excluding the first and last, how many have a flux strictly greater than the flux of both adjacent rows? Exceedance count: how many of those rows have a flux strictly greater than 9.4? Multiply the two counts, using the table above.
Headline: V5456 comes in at 10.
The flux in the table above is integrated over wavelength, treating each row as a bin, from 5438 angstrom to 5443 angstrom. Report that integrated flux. 51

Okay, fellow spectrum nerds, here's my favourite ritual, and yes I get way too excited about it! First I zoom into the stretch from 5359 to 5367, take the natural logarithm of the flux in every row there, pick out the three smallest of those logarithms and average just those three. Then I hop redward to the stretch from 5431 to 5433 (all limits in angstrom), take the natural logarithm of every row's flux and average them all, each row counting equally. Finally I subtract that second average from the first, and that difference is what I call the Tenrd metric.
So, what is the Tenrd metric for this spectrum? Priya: -0.09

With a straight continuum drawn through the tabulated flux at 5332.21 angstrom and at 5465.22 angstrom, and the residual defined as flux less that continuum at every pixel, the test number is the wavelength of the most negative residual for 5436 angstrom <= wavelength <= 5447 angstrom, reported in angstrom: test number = 5438.85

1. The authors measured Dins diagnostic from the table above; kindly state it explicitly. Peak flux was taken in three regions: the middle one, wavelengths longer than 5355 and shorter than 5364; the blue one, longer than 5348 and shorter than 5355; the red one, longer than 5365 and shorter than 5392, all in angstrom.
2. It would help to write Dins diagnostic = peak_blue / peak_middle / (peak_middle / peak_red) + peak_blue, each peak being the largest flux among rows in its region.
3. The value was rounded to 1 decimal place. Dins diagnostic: 12.5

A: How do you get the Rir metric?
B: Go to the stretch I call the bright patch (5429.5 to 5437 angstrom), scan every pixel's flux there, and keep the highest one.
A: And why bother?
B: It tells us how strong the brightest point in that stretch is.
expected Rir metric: 10.3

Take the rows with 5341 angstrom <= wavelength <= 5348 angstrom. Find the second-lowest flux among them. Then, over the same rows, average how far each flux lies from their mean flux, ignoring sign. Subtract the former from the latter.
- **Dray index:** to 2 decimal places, -8.45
